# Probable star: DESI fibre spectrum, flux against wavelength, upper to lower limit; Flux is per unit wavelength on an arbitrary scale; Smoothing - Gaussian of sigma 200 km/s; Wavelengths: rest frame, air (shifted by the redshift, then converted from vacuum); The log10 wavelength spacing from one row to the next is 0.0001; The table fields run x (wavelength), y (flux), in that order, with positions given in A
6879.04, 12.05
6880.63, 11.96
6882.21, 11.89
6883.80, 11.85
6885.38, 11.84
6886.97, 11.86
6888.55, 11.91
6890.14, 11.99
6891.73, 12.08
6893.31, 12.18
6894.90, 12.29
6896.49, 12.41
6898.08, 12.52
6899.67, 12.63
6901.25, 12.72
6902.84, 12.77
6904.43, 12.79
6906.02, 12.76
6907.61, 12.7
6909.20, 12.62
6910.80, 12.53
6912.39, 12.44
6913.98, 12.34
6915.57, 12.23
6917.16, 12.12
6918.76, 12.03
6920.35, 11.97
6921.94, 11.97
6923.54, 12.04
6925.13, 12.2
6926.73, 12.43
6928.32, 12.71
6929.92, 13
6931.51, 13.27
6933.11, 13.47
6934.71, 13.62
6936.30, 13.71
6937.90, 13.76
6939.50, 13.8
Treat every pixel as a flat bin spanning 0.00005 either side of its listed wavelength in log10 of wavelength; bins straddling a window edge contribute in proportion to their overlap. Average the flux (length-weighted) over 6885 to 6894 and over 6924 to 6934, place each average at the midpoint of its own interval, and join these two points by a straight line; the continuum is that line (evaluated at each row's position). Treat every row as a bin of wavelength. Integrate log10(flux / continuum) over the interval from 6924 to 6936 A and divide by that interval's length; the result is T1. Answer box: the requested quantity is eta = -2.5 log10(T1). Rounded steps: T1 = 0.0036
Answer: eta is 6.1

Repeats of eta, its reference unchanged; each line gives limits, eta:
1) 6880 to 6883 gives 6.0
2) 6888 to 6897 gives 6.2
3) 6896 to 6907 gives 4.6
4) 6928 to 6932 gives 5.7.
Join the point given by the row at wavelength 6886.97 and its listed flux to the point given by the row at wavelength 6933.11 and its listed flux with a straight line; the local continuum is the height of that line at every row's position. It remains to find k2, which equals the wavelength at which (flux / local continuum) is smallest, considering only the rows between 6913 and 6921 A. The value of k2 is 6920.35 A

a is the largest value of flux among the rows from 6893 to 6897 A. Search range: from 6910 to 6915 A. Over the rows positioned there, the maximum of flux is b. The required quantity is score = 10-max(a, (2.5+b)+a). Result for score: -17.4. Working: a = 12.41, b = 12.53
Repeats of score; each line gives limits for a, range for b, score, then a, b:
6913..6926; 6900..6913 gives -17.6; 12.34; 12.79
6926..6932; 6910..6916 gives -18.3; 13.27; 12.53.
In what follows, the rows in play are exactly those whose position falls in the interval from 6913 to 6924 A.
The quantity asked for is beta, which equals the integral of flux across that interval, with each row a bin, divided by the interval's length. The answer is 12.11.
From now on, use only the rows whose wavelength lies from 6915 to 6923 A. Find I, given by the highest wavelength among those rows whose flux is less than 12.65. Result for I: 6921.94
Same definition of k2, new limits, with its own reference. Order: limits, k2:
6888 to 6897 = 6888.55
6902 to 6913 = 6912.39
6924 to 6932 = 6925.13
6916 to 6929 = 6921.94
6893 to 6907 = 6893.31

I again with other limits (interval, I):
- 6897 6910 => 6909.20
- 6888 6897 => 6896.49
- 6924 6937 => 6926.73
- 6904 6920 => 6918.76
